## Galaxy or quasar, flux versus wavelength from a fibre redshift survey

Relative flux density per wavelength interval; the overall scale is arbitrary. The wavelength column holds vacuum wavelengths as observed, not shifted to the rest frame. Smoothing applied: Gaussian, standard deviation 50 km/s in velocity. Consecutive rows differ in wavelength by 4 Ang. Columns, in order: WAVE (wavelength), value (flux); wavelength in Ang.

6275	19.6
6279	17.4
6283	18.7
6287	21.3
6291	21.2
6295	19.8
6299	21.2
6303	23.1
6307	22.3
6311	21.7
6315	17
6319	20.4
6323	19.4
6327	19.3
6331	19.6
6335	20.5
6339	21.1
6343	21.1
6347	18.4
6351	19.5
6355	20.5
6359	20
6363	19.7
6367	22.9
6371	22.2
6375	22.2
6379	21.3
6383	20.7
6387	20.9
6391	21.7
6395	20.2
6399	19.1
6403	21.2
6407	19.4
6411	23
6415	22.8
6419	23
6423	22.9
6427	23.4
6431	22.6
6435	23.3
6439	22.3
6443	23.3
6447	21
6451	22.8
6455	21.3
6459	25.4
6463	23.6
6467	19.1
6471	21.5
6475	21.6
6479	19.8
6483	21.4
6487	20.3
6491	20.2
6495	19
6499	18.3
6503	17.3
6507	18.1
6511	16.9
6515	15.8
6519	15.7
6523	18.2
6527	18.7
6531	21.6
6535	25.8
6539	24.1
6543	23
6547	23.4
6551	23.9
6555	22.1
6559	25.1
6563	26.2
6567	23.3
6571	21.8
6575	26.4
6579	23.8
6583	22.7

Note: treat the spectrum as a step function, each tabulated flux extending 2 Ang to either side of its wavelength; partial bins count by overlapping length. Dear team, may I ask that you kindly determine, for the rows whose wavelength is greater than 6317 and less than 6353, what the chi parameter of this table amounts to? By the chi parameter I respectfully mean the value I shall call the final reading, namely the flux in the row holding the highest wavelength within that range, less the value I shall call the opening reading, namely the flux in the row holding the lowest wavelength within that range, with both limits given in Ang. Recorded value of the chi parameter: -1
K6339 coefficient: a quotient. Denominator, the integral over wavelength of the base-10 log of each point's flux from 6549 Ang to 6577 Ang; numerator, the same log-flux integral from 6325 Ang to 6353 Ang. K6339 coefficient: 0.94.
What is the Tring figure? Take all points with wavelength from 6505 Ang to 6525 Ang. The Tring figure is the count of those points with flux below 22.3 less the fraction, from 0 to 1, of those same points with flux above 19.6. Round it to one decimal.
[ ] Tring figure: 5.0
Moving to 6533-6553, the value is -1.0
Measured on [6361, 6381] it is 3.0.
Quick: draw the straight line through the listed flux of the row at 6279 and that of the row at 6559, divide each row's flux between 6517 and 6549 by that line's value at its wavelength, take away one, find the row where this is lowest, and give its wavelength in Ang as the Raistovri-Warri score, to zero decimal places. 6519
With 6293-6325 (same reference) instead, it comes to 6315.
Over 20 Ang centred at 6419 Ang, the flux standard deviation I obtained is 0.2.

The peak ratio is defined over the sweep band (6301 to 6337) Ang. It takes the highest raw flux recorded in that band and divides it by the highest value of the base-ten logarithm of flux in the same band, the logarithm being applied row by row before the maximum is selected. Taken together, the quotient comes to 16.9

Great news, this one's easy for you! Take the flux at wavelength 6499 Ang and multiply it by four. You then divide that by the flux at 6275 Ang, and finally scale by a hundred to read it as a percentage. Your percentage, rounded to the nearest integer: 373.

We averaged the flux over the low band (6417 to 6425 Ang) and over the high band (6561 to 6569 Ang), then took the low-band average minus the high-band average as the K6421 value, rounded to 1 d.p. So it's -1.8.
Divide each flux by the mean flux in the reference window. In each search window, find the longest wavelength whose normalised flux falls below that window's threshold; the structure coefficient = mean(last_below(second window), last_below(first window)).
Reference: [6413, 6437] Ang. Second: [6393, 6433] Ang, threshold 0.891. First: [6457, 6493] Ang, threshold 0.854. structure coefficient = 6437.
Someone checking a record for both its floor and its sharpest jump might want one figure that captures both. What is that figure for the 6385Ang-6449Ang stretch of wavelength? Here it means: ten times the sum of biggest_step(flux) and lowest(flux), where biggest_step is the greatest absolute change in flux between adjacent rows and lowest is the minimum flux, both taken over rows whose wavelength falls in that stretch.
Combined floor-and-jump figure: 227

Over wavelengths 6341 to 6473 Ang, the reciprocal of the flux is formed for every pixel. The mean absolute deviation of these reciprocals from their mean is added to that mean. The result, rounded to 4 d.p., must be 0.0495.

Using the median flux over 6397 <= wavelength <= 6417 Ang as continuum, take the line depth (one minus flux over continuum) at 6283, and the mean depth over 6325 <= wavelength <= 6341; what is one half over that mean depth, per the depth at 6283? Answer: 84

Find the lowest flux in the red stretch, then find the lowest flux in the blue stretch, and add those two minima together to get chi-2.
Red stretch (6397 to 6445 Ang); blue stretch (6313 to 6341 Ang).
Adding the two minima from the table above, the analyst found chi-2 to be 36.1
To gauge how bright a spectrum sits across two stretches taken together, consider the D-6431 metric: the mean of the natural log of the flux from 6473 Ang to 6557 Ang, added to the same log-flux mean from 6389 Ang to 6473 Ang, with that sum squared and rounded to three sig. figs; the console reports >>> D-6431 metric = 37.1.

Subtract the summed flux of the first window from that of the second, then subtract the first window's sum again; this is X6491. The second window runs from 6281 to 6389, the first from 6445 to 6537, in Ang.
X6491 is -371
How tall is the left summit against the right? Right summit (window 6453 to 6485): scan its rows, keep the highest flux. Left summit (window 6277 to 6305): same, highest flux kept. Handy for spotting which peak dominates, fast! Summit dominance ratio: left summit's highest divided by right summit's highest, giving 0.91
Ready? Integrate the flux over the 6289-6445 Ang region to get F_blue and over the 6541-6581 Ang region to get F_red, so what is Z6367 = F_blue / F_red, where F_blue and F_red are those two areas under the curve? 3.45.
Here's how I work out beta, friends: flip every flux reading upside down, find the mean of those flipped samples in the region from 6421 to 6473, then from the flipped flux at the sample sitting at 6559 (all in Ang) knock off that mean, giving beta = -0.005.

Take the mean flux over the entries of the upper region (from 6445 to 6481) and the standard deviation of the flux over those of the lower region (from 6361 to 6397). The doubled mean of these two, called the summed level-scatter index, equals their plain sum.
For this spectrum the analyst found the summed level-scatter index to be 22.8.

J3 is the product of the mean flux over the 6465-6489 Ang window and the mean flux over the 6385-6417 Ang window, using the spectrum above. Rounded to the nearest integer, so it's 434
